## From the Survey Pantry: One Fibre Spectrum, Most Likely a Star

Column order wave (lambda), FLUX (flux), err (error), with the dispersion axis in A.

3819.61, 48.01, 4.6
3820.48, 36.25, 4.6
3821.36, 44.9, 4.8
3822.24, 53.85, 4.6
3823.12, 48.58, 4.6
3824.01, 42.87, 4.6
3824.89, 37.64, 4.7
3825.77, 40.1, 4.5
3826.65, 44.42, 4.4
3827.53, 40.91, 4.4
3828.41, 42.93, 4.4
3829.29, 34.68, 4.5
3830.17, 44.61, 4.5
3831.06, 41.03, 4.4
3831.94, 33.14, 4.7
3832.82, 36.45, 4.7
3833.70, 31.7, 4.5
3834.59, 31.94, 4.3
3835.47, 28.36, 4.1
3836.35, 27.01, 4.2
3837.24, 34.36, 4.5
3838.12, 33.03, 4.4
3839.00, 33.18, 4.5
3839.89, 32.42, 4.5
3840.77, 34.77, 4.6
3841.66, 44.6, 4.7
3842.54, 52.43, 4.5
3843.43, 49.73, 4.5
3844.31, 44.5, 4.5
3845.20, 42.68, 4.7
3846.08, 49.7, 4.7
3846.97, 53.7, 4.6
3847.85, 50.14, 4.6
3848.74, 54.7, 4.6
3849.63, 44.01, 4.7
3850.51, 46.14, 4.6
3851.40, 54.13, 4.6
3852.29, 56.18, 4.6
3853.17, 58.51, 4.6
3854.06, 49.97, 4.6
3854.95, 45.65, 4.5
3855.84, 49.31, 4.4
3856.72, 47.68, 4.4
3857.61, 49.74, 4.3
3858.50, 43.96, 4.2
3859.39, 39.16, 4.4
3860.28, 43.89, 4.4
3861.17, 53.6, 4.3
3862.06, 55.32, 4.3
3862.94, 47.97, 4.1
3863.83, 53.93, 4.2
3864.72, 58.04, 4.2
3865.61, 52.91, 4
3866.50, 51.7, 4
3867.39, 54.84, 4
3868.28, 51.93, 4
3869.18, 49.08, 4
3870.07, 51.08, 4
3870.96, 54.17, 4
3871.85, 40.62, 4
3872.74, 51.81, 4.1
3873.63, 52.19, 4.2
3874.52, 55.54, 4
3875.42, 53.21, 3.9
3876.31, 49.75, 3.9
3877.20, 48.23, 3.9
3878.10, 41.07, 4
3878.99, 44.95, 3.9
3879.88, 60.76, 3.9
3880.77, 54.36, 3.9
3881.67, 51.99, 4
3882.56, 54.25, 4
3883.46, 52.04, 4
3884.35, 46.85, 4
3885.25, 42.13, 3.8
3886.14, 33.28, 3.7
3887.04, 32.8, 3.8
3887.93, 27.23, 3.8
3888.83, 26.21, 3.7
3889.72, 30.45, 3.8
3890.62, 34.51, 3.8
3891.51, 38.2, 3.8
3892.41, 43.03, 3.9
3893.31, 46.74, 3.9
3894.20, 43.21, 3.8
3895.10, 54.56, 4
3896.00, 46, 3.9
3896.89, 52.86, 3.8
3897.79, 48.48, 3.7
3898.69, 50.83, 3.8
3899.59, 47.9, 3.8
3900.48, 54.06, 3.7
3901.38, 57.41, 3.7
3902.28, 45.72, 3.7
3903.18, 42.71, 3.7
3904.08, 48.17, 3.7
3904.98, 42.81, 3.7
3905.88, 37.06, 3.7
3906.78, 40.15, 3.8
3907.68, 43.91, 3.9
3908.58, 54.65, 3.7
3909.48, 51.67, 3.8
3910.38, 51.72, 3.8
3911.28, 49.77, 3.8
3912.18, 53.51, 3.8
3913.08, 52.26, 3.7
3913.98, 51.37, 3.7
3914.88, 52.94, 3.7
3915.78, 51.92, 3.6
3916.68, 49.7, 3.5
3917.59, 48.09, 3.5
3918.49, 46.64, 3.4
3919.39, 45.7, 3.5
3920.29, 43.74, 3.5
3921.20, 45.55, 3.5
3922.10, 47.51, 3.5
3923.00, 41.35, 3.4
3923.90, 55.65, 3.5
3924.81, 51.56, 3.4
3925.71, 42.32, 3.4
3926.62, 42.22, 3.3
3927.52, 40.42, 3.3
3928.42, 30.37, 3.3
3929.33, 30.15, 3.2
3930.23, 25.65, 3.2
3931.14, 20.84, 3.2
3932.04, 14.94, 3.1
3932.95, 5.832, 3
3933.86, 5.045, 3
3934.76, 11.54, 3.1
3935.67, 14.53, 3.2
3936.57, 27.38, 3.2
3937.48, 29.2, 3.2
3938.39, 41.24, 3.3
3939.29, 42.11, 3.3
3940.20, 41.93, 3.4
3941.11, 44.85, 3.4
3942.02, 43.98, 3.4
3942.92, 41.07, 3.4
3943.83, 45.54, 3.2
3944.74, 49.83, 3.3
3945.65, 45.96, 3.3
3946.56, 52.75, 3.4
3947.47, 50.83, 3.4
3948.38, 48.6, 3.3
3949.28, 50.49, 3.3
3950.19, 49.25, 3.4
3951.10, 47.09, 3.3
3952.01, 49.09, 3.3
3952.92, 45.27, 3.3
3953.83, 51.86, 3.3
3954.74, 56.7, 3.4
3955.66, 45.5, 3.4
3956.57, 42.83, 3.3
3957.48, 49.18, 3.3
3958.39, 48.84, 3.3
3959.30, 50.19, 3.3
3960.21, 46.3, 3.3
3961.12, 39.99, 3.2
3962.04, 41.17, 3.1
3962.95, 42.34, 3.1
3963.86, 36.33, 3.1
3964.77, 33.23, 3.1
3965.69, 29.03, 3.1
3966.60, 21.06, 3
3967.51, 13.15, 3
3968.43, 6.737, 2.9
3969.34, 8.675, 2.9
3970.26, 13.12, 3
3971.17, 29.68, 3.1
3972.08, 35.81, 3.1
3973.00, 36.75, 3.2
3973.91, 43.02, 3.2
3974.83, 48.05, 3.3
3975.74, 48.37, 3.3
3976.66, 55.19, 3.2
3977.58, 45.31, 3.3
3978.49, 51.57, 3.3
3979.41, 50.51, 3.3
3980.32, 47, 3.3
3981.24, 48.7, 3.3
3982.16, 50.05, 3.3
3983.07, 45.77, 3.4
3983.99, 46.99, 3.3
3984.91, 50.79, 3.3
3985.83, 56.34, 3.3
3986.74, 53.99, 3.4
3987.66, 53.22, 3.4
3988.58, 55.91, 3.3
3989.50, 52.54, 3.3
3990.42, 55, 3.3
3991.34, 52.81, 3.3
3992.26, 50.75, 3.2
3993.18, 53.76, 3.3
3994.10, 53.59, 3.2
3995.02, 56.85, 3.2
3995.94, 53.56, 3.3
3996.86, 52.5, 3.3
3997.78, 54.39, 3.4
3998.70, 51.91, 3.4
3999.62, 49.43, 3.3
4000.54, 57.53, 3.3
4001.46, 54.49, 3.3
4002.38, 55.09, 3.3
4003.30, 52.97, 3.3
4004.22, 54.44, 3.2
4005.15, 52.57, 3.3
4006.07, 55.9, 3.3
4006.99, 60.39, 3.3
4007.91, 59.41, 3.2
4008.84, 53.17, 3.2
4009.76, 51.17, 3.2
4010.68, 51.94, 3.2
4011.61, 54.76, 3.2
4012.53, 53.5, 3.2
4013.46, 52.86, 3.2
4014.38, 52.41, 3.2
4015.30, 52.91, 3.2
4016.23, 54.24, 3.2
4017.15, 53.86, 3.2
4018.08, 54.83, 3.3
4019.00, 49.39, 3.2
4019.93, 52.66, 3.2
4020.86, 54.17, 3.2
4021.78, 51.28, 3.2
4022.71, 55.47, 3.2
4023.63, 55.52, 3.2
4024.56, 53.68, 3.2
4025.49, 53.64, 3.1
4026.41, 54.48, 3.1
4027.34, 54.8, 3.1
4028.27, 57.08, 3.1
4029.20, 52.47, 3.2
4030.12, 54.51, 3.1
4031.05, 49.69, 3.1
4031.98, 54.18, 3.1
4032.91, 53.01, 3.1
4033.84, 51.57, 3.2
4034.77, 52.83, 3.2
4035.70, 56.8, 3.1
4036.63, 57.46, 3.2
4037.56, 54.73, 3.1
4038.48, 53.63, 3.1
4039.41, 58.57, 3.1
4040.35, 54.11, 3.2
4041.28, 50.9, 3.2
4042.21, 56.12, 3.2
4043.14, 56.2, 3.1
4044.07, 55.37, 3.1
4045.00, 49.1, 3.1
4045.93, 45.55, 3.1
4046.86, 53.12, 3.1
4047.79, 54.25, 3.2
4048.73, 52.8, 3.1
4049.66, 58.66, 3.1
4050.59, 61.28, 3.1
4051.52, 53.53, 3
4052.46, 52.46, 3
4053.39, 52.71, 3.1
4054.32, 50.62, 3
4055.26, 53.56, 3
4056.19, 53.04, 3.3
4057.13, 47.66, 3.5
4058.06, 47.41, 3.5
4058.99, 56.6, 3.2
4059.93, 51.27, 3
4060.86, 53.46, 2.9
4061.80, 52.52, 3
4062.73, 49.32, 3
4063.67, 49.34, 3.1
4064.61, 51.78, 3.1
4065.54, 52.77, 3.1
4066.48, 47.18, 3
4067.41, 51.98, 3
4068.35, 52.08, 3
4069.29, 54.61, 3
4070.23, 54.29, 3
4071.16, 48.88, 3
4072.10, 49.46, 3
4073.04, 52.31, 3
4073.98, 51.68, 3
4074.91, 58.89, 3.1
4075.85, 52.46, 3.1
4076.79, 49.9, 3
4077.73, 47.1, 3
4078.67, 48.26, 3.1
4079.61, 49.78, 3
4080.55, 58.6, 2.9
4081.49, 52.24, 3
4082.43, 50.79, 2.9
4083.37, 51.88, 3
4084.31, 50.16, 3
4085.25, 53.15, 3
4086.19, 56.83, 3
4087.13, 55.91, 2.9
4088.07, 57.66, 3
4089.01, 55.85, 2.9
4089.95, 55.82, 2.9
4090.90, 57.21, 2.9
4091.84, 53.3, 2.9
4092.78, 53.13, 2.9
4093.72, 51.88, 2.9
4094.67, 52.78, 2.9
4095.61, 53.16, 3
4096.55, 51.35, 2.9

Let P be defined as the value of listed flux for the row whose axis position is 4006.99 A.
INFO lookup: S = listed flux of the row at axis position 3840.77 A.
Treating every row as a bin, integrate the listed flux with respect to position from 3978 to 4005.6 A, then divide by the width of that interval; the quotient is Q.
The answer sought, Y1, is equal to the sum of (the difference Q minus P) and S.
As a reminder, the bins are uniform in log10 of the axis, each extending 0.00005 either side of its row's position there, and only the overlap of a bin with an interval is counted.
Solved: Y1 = 27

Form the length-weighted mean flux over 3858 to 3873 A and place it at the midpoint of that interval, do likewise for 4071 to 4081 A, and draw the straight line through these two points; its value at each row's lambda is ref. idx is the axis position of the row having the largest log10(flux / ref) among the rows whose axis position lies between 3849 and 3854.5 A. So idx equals 3853.17 A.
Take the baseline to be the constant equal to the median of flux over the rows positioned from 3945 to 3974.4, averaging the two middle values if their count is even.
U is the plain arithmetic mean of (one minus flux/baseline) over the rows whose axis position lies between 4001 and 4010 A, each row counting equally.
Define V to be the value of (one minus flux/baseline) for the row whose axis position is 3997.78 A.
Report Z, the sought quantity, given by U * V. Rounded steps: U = -0.24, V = -0.23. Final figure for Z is 0.057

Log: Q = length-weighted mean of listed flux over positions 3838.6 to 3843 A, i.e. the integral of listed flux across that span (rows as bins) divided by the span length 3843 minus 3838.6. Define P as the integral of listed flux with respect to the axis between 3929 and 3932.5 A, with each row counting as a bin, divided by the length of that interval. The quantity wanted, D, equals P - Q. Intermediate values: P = 23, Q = 39.5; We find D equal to -17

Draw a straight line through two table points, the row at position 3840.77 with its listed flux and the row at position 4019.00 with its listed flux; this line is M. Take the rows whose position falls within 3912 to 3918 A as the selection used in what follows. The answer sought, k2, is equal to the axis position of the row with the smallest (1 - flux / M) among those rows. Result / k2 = 3912.18 A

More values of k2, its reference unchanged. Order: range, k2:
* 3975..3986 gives 3985.83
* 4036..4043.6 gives 4039.41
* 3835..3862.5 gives 3853.17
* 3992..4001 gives 4000.54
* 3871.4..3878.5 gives 3874.52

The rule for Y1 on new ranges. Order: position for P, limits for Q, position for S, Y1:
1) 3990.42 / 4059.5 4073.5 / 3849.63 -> 40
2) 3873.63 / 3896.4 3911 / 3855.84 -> 45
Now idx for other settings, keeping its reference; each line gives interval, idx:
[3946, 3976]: 3954.74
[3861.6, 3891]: 3879.88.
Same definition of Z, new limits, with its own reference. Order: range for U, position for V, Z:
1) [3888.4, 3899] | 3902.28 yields -0.001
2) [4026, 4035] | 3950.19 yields 0.024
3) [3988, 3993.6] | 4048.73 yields 0.041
